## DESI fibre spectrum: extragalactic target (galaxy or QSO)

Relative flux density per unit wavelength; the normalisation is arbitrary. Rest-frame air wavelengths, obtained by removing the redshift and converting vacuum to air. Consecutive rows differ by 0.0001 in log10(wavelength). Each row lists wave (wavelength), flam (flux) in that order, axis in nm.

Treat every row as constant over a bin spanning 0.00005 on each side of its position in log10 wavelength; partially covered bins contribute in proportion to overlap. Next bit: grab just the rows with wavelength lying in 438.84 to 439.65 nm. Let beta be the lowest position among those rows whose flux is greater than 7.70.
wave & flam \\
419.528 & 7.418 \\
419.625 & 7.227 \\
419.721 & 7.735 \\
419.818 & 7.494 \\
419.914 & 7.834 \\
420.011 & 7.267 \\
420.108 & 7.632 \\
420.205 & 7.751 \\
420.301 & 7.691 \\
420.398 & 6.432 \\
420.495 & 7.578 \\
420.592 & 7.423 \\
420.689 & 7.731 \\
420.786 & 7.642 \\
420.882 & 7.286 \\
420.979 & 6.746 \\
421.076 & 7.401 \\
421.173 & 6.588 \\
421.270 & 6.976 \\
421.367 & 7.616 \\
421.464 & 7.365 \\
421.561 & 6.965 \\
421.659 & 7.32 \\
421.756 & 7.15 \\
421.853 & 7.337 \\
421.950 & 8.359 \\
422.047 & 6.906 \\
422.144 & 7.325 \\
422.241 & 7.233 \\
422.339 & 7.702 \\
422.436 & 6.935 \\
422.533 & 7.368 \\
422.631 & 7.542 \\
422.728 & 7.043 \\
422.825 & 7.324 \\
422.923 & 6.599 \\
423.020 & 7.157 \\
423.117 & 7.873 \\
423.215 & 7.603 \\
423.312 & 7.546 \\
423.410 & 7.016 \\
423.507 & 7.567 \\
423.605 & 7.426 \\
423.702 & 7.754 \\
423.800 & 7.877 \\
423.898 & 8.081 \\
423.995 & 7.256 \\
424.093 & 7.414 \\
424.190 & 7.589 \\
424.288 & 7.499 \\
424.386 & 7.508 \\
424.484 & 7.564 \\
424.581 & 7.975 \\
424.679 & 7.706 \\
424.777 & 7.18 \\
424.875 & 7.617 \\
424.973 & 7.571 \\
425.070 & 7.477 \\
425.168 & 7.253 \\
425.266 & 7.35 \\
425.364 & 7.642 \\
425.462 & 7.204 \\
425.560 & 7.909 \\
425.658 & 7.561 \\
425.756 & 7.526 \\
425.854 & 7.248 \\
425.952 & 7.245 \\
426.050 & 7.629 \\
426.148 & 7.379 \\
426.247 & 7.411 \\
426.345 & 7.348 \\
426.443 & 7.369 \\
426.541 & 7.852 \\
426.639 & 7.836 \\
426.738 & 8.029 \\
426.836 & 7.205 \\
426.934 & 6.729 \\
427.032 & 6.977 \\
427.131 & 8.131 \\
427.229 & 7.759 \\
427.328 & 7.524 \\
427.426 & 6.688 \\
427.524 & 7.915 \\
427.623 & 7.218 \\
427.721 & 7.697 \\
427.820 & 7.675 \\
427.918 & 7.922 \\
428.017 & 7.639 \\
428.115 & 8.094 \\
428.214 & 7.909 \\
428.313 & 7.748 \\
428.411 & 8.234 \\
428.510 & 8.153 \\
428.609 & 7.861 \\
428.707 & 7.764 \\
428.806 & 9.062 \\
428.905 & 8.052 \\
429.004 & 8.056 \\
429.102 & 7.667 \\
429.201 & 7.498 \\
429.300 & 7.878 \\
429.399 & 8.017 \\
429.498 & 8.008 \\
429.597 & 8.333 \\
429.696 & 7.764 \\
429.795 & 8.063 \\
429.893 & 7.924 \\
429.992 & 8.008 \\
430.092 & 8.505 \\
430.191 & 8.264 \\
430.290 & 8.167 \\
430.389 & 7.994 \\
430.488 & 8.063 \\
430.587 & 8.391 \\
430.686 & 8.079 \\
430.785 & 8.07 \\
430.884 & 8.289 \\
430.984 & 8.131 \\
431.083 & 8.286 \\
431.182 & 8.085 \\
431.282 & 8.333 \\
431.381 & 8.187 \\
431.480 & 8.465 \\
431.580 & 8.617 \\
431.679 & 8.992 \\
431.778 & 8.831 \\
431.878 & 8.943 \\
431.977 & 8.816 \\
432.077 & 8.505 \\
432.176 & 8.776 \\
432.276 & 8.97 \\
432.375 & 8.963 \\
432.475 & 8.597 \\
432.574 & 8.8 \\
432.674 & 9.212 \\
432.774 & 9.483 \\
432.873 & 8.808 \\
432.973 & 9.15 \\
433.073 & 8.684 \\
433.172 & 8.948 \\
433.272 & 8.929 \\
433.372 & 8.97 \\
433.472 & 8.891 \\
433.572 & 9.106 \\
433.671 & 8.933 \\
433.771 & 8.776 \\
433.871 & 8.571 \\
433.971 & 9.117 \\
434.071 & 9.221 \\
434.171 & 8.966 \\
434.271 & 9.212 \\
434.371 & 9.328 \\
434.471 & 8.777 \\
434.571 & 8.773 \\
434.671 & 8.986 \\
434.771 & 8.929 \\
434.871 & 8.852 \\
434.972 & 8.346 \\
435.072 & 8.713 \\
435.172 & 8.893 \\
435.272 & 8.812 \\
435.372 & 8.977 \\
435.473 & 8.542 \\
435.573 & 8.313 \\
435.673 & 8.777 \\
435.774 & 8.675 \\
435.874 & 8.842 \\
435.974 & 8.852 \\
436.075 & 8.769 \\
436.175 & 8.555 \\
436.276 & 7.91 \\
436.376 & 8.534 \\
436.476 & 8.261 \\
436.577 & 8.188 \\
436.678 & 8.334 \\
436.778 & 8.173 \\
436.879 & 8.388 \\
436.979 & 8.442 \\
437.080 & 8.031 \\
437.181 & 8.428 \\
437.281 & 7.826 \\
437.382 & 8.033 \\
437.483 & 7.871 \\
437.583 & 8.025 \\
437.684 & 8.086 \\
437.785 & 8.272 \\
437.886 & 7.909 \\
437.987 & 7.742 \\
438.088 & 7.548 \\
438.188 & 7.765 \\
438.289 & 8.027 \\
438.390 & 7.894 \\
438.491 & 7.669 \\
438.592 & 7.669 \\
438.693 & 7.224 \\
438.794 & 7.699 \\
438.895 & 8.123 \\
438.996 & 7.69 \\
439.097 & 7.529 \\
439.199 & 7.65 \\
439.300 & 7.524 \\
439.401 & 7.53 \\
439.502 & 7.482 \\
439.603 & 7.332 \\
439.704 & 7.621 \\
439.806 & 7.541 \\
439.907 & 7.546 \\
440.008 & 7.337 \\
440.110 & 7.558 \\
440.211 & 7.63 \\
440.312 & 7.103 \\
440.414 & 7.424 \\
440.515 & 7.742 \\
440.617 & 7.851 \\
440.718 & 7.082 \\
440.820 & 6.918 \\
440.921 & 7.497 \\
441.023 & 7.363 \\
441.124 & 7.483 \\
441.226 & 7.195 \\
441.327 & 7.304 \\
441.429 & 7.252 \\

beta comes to 438.895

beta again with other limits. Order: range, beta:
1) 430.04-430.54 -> 430.092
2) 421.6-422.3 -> 421.950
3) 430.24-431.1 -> 430.290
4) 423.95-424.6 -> 424.581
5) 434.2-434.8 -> 434.271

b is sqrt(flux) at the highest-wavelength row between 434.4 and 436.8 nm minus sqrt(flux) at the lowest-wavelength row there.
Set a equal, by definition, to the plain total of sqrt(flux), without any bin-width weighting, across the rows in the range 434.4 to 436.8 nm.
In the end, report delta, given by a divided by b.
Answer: -679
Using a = 70.4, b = -0.10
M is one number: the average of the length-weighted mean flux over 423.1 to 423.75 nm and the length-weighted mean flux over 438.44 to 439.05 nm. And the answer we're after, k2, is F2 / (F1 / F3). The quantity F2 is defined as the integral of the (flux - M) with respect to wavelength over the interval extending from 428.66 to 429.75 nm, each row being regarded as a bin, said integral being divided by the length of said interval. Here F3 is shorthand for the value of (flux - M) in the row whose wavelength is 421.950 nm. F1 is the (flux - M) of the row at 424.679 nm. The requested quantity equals 3.0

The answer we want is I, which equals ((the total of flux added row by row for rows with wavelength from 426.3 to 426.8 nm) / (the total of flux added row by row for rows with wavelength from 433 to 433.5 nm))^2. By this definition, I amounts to 0.75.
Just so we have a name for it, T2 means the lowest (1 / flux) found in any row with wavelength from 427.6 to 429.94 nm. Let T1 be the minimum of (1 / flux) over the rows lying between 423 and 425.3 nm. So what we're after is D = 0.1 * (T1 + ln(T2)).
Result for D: -0.208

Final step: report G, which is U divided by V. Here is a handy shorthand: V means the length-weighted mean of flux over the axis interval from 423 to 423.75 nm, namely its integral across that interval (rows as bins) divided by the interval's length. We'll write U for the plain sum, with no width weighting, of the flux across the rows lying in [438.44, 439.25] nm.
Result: 8.2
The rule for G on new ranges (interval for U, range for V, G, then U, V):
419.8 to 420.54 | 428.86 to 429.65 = 7.5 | 59.7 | 7.94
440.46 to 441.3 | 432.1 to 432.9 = 6.6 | 59.1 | 8.95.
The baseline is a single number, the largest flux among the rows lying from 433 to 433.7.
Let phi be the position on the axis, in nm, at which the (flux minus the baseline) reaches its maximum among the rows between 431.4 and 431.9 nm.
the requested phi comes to 431.679 nm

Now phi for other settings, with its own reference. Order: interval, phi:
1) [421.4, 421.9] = 421.464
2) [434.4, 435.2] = 434.671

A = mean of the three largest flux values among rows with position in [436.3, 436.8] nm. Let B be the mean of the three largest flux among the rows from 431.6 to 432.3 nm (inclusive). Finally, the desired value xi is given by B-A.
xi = 0.6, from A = 8.4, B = 8.97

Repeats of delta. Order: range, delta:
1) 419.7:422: 593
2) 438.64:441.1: 2554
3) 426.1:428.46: 432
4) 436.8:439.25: -517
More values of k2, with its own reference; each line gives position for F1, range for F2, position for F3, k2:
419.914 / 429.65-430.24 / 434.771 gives 2.8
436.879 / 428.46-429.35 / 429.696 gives 0.1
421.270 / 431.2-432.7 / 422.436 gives 1.2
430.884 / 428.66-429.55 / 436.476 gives 0.4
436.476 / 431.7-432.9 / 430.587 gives 1.5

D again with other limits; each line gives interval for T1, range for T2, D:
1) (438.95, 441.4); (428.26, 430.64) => -0.208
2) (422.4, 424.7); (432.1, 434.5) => -0.213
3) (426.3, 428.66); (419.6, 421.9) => -0.194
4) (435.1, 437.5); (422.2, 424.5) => -0.198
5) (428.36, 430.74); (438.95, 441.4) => -0.195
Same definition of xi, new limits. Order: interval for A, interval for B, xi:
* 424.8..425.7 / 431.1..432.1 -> 1.2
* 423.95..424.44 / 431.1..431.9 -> 1.4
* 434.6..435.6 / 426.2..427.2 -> -1.0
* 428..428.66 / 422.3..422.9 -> -0.6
